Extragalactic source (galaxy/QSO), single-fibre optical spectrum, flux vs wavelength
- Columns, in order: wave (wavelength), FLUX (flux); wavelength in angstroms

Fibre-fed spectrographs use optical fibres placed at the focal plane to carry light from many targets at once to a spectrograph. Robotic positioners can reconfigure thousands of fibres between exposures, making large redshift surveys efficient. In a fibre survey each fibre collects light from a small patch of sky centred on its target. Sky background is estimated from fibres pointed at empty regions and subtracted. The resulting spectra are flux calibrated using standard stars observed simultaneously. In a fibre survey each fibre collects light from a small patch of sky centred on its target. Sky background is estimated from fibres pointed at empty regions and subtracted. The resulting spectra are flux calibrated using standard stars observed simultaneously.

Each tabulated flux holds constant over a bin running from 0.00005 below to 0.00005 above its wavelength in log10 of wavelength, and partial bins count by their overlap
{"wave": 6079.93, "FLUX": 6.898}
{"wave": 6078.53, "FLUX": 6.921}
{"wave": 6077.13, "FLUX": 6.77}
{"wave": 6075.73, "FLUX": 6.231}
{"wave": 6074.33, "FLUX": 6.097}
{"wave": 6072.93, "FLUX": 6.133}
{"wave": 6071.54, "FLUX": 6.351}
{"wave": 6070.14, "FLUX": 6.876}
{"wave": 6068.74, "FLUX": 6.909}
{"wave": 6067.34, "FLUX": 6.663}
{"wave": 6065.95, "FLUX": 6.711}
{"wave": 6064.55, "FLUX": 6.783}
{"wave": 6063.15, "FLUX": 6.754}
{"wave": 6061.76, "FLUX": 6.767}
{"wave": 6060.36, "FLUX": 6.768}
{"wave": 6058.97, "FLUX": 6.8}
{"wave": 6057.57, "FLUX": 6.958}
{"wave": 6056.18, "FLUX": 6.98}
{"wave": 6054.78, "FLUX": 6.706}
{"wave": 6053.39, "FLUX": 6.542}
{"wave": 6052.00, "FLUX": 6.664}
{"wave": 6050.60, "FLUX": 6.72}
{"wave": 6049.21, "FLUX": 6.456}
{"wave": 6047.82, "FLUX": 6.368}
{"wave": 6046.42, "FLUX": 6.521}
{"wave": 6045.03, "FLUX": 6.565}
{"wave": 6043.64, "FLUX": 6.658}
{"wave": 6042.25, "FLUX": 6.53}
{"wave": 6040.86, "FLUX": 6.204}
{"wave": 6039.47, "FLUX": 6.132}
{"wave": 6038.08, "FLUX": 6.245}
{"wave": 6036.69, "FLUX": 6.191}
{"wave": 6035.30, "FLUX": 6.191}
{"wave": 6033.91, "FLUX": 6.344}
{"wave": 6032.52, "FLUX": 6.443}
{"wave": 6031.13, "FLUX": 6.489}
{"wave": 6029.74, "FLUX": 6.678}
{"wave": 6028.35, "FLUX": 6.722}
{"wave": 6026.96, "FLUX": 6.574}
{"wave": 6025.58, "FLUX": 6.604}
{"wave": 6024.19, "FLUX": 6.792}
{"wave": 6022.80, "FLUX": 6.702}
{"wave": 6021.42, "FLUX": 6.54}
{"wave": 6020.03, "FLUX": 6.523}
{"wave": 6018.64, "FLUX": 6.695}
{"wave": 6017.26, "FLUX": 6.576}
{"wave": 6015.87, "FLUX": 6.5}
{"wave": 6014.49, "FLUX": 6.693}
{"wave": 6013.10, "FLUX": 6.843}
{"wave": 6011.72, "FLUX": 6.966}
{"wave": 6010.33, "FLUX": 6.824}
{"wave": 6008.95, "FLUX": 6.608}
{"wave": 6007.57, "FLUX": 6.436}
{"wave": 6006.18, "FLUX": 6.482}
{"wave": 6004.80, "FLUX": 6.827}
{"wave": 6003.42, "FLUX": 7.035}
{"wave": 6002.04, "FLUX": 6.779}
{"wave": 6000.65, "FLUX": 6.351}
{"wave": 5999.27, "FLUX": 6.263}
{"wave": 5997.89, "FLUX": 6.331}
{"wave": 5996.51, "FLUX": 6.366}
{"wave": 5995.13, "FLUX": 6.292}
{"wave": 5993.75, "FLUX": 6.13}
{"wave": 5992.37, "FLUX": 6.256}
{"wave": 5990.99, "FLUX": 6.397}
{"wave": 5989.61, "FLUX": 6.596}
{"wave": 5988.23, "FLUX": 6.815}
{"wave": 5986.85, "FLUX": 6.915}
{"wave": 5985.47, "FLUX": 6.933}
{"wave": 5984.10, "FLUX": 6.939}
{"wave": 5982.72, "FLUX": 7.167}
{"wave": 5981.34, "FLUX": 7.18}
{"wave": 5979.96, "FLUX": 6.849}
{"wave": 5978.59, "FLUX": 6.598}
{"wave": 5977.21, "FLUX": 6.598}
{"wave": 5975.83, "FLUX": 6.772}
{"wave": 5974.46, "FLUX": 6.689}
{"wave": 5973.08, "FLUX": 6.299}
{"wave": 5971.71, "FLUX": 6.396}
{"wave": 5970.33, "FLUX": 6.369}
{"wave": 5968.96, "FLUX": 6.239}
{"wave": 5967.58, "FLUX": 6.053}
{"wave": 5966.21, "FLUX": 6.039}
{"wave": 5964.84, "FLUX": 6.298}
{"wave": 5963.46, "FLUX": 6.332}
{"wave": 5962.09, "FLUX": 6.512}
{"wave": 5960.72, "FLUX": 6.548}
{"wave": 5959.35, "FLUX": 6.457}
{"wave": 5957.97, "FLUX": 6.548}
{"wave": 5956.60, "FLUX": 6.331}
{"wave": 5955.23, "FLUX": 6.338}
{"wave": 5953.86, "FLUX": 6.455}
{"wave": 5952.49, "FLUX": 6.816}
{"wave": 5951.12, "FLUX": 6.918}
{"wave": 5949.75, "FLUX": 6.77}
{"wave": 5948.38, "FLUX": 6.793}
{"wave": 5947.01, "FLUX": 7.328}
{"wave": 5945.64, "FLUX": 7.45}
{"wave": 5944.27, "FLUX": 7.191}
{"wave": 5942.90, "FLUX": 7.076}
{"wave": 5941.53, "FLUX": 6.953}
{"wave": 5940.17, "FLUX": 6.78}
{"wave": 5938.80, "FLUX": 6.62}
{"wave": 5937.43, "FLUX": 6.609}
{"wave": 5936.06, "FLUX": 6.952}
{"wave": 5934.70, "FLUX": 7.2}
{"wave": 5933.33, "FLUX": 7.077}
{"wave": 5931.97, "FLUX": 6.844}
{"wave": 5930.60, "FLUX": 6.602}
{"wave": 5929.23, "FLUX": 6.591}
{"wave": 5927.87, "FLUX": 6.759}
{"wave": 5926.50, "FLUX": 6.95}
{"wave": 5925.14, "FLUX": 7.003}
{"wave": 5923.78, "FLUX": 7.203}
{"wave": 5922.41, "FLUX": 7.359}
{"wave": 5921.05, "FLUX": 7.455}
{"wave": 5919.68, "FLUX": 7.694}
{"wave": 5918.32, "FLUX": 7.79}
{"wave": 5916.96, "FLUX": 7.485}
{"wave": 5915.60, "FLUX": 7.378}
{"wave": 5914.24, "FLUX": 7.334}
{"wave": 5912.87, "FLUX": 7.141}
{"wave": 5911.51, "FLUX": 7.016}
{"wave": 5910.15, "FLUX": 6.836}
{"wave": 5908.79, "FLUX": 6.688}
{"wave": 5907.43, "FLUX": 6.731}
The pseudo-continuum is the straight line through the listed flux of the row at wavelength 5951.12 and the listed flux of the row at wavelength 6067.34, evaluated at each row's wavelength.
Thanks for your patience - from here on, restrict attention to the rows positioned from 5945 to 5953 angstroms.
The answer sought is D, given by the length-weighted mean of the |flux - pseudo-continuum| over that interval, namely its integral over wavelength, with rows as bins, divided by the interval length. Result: 0.22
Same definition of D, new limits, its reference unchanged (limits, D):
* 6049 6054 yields 0.10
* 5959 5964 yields 0.43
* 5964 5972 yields 0.65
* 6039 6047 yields 0.27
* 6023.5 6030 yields 0.09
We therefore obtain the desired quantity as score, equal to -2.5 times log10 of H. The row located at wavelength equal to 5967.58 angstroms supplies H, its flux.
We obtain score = -1.95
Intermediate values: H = 6.053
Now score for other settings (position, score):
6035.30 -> -1.98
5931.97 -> -2.09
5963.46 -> -2.00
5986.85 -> -2.10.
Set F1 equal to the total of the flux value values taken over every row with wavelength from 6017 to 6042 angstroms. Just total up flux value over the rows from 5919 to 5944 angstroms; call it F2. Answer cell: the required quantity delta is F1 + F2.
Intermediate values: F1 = 117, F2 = 126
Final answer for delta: 242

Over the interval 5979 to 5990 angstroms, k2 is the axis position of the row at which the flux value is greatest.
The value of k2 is 5981.34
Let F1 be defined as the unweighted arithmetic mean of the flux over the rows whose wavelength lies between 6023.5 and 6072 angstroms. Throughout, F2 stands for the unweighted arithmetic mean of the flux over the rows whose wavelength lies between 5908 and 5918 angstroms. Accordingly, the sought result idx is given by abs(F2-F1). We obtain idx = 0.54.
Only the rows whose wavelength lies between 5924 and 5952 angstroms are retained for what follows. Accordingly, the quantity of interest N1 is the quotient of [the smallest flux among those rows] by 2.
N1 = 3.30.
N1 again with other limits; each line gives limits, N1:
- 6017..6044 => 3.07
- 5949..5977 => 3.02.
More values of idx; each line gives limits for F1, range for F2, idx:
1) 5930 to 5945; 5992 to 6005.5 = 0.44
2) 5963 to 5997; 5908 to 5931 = 0.59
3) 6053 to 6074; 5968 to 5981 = 0.18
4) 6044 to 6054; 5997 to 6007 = 0.03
